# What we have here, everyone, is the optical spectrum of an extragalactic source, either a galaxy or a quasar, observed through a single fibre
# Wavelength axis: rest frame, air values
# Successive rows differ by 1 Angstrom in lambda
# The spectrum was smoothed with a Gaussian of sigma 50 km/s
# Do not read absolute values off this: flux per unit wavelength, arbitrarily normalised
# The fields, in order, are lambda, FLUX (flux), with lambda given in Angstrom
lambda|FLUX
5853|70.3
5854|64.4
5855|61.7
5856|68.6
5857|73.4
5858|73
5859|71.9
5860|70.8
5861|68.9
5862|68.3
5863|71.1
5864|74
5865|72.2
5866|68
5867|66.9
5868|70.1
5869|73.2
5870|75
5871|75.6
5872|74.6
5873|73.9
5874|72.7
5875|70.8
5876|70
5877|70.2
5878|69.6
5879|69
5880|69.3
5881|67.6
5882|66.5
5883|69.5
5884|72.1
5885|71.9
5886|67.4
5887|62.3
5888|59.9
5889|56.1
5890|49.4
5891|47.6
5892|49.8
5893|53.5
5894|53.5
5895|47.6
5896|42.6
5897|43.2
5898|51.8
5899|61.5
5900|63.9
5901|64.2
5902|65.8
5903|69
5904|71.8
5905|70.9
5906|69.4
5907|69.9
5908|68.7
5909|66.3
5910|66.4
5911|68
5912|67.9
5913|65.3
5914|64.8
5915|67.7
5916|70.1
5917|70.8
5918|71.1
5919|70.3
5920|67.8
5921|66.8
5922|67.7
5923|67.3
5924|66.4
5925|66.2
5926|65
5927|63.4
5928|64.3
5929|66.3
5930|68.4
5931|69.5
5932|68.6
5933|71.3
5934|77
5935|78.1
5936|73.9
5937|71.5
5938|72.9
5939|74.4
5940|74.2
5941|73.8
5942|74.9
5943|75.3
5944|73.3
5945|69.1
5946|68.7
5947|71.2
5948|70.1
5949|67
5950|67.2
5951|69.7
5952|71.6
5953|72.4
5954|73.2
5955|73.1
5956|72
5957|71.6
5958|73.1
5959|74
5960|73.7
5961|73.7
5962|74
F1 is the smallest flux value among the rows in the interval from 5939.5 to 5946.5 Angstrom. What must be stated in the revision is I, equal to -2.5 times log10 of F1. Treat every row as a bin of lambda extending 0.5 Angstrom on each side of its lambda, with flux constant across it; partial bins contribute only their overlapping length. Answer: -4.59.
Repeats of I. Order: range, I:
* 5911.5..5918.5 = -4.53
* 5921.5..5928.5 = -4.51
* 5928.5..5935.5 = -4.55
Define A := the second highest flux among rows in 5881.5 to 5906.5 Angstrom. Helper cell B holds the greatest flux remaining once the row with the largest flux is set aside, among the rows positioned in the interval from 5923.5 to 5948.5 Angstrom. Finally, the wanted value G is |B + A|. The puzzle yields 149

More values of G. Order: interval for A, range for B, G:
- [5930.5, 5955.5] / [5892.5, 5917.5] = 148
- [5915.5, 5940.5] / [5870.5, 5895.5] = 152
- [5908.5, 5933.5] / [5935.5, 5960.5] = 146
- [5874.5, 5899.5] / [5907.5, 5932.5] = 143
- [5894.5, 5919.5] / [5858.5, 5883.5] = 146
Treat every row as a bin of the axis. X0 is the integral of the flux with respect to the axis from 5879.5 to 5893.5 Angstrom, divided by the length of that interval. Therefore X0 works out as 61.6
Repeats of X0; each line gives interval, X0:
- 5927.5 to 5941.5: 71.7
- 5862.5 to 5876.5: 72.0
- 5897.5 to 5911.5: 66.3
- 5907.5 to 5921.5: 68.0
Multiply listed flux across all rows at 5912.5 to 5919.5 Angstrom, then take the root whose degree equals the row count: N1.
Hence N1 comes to 69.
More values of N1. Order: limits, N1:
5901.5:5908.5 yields 69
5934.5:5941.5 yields 74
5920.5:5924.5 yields 67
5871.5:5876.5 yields 72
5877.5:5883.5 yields 69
